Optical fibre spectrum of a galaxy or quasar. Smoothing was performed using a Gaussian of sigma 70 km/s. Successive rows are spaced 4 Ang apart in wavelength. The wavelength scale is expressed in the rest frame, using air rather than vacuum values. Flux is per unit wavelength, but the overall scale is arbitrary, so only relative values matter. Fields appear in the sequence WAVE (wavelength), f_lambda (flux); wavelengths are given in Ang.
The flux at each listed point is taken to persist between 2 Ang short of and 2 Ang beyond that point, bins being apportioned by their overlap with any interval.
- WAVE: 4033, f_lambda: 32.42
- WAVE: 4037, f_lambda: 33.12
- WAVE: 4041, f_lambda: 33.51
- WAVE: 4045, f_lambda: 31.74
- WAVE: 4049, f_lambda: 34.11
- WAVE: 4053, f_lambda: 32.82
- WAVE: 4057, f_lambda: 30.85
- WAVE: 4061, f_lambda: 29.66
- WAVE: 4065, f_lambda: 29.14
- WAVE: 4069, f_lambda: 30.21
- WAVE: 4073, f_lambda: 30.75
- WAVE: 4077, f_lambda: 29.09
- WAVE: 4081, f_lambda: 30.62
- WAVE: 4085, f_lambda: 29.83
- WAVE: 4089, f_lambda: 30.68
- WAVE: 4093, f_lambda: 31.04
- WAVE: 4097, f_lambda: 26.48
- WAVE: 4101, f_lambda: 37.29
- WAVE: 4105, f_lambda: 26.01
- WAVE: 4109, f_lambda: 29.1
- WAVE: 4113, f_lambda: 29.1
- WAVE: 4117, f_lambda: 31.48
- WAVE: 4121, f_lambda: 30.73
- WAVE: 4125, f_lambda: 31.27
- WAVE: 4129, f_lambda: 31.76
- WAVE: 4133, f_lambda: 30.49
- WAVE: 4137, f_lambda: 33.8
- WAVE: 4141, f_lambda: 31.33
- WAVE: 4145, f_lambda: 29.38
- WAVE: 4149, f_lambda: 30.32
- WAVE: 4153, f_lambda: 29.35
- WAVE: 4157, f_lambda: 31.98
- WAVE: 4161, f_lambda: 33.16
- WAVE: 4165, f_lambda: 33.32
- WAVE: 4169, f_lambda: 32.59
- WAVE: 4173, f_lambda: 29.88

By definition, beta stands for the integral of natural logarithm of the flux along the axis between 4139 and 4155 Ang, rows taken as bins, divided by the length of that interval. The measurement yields 3.40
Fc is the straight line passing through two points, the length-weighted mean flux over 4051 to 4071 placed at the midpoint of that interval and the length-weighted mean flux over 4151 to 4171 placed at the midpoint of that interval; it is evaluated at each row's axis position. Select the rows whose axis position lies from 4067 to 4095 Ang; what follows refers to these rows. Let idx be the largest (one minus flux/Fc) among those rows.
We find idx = 0.055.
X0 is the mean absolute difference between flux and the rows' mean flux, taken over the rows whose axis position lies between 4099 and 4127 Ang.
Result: 2.3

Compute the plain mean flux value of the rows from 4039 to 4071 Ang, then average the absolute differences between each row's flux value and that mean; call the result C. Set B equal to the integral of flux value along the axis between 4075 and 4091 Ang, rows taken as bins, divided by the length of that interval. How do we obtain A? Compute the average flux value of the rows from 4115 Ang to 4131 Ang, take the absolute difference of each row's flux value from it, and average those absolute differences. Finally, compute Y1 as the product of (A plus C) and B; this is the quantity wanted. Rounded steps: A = 0.31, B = 30.1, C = 1.54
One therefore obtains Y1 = 56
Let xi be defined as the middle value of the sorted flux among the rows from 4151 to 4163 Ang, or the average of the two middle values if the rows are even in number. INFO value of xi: 32.0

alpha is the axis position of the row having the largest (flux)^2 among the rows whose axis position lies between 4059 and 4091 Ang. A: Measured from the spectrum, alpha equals 4073 Ang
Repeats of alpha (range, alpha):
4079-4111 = 4101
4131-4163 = 4137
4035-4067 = 4049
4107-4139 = 4137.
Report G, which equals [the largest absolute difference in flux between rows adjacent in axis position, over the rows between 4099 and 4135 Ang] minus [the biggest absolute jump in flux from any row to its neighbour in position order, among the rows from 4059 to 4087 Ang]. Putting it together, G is 9.6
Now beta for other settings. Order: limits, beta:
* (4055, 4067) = 3.40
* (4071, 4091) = 3.41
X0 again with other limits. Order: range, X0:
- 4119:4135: 0.5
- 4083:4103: 2.5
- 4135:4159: 1.3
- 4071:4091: 0.6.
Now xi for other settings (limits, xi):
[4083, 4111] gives 29.8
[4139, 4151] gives 30.3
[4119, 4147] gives 31.3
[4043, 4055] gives 32.8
